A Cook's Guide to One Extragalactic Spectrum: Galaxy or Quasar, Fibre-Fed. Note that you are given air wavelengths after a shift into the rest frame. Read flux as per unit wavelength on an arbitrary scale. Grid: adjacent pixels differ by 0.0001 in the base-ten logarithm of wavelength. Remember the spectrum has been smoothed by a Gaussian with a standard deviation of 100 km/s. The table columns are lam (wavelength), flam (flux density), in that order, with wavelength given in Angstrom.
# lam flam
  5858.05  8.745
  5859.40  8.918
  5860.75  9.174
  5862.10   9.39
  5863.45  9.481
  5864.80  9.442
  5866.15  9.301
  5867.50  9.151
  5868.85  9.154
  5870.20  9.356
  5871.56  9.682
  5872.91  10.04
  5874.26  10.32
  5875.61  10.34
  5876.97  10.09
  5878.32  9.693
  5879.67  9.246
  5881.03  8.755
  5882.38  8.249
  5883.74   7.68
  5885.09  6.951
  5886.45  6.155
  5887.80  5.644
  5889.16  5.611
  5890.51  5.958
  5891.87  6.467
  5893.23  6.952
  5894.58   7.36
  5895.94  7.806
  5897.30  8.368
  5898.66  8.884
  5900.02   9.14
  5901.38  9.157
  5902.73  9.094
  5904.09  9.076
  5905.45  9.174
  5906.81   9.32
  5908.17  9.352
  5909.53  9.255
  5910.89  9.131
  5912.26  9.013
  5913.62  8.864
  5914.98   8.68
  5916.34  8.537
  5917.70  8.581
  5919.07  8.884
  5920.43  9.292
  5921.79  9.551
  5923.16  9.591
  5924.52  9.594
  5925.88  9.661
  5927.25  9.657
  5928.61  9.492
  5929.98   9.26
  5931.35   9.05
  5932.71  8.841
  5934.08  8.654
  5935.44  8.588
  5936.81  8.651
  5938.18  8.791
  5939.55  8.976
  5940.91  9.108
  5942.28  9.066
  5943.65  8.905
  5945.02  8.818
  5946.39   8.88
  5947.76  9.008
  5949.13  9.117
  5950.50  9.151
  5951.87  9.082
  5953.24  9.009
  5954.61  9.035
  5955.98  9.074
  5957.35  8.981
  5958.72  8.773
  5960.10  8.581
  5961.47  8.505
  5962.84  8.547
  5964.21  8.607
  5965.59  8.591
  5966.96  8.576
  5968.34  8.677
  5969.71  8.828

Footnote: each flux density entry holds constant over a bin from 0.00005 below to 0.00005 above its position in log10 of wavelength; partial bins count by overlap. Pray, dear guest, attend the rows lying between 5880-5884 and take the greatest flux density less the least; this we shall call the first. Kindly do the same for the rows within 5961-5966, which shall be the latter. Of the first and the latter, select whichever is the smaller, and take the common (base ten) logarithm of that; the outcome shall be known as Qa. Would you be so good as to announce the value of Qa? -1.0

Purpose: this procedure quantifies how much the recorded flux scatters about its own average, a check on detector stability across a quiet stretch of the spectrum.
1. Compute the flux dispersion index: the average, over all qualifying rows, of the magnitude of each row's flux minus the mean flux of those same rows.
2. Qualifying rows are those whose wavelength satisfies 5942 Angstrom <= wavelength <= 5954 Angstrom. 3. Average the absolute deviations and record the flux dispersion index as 0.1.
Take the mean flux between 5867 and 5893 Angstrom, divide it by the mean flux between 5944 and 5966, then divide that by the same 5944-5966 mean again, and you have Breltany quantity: 0.106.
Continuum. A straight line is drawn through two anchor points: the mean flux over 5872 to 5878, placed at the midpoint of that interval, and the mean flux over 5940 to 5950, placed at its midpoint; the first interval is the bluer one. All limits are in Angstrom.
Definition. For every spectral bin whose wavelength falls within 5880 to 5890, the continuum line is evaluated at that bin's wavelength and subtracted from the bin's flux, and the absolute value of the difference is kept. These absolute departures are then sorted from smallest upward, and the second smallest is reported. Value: 1.8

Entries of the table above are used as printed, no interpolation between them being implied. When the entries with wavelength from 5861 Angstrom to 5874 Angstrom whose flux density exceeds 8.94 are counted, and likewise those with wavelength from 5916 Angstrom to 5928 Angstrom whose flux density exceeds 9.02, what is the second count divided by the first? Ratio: 0.67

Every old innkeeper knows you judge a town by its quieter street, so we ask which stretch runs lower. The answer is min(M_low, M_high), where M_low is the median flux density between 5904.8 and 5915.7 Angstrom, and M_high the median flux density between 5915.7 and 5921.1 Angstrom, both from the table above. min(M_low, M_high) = 8.73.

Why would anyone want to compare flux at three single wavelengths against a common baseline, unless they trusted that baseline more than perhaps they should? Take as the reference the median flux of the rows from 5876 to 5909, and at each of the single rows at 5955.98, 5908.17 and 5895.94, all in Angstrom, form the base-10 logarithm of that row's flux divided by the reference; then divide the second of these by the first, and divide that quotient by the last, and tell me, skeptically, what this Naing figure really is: -38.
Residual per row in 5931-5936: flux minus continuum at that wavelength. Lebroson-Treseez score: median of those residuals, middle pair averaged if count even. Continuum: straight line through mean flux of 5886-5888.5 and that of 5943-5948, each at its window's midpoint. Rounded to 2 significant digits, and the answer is 0.48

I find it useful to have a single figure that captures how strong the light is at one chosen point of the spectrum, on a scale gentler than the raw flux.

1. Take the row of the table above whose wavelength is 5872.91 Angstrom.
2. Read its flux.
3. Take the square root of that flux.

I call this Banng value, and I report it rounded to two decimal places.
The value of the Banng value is 3.17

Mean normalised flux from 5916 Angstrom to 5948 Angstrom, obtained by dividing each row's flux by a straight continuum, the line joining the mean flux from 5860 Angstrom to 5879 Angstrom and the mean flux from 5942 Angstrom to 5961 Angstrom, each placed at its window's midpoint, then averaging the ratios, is 0.99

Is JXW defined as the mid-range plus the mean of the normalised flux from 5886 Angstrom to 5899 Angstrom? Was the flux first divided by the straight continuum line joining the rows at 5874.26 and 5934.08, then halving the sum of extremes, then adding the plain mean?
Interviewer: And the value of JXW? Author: 1.45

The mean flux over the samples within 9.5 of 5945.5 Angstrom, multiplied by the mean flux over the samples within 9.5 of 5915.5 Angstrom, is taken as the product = 82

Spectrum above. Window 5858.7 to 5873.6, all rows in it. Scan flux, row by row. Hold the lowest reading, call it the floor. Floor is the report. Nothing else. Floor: 8.918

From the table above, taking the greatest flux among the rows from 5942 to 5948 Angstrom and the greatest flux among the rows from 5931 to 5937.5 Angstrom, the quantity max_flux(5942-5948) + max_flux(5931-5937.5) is 18.1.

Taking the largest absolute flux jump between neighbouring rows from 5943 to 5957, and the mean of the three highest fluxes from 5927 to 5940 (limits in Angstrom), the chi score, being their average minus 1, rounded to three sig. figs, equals 3.80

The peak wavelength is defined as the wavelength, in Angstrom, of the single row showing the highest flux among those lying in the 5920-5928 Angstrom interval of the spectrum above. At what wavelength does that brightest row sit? 5925.88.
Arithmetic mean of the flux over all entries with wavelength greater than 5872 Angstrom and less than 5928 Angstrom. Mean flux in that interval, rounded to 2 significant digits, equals 8.6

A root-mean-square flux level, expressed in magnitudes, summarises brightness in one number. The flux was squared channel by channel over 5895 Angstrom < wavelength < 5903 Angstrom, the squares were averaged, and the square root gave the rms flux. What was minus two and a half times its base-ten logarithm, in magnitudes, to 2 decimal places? -2.36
